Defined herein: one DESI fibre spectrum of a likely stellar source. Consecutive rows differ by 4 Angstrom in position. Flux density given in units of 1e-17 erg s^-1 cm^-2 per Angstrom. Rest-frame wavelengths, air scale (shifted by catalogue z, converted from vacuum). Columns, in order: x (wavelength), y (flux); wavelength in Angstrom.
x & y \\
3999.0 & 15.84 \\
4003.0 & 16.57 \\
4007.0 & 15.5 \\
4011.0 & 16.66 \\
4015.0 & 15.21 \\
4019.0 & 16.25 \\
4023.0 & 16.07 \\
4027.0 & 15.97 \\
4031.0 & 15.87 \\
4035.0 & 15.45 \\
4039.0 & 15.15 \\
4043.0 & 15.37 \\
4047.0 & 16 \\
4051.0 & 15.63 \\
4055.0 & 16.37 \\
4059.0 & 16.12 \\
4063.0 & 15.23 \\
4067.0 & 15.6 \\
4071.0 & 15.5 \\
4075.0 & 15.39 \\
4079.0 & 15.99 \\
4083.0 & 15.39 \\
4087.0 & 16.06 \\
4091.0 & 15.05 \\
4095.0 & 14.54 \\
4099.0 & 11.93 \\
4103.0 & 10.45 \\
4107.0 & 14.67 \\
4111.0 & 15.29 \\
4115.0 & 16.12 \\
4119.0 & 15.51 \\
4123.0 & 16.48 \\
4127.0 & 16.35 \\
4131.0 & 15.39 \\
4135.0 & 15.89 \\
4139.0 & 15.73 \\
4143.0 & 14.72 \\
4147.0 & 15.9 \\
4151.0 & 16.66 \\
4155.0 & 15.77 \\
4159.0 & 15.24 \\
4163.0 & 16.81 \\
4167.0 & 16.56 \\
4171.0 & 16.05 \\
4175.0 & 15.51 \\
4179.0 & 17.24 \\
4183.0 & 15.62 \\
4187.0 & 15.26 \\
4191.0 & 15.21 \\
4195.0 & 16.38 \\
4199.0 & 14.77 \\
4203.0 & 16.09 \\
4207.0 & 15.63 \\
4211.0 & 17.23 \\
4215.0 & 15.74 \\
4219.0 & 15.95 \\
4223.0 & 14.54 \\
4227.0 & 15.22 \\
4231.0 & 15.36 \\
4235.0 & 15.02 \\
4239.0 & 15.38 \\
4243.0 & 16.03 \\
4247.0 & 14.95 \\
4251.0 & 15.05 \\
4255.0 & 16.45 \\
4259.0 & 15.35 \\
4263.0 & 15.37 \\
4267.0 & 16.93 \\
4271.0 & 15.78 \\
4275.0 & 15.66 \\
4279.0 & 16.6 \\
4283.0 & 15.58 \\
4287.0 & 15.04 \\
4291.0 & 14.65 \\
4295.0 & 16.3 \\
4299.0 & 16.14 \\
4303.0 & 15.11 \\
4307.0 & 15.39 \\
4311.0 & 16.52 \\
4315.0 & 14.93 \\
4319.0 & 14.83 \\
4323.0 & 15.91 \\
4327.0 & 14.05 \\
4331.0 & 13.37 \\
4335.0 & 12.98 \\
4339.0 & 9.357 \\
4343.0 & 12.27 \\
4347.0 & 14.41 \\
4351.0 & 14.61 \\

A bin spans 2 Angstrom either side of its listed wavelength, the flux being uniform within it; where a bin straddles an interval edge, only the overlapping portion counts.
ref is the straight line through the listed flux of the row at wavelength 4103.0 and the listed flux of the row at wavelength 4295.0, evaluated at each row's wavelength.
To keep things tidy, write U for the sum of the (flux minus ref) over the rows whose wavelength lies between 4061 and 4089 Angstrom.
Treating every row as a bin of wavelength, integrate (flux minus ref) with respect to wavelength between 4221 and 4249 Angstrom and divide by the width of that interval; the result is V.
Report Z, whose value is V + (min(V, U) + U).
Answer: 43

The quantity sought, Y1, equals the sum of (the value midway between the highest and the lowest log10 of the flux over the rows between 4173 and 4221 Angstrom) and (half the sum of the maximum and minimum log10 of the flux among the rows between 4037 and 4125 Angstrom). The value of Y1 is 2.32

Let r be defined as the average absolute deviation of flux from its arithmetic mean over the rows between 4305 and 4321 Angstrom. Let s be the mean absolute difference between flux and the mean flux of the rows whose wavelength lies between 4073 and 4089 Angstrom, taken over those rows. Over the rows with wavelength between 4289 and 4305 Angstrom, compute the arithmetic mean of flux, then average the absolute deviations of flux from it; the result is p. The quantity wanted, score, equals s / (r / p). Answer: 0.4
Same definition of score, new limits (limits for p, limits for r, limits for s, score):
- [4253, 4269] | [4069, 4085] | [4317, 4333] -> 2.6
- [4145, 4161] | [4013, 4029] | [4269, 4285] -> 0.4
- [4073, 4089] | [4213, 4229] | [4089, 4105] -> 1.2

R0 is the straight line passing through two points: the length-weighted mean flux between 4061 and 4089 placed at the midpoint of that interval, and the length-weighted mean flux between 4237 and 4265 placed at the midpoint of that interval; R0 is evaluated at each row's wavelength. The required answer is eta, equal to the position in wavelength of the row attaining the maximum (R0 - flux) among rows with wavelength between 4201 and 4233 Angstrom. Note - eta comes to 4223.0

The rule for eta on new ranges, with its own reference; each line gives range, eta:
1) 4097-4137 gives 4103.0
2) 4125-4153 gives 4143.0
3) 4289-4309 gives 4291.0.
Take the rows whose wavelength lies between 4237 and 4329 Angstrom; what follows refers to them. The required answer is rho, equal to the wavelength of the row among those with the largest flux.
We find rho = 4267.0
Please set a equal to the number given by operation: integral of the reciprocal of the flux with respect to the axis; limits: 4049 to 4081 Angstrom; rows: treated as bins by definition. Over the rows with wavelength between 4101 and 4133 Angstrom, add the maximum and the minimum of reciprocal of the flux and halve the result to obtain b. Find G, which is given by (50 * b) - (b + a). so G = 1.80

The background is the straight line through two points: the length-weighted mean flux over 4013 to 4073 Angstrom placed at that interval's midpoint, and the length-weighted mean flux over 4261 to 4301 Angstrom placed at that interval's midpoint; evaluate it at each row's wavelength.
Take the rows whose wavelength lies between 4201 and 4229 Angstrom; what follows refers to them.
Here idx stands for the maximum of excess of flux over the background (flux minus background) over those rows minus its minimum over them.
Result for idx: 2.7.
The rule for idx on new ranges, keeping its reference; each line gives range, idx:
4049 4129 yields 6.0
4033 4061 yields 1.2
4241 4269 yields 2.0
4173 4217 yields 2.5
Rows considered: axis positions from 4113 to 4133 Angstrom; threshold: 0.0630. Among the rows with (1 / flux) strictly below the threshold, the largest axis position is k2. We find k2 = 4127.0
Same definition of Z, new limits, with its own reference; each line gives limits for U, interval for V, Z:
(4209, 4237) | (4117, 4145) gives 19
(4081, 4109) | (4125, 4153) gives 35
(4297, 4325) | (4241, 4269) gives -17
